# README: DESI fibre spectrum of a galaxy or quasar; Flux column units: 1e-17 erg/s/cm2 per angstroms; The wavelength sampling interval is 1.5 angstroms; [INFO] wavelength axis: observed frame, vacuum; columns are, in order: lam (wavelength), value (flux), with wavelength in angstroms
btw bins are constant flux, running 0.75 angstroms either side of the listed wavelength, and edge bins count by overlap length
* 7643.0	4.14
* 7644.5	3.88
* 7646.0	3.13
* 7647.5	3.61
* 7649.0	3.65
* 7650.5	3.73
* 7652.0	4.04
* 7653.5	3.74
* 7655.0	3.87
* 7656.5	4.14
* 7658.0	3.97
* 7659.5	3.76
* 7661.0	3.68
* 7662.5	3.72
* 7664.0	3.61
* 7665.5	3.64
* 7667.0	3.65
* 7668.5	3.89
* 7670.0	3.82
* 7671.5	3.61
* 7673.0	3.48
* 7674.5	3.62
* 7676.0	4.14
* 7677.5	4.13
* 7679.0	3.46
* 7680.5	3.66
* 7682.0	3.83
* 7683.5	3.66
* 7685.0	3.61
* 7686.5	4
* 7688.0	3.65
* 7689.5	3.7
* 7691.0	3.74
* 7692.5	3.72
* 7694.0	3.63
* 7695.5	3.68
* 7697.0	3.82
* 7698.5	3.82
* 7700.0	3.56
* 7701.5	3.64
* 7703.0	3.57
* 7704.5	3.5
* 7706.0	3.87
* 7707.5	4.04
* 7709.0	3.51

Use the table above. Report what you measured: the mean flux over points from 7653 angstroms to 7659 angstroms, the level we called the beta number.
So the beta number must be 3.93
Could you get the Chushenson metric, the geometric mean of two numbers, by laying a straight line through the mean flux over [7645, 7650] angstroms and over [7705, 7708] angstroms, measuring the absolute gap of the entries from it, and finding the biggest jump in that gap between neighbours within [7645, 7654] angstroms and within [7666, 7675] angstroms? 0.27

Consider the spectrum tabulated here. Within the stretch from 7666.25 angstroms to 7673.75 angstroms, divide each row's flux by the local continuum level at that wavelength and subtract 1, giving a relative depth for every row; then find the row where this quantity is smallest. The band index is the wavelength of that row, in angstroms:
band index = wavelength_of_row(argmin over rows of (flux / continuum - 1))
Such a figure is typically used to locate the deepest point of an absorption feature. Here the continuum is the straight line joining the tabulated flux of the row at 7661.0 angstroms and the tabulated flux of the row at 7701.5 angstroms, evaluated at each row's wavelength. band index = 7673.0 angstroms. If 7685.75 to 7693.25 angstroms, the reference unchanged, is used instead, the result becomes 7688.0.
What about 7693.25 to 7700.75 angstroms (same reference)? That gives 7700.0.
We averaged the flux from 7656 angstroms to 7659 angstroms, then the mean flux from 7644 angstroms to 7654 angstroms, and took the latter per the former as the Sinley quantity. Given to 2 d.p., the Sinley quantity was 0.91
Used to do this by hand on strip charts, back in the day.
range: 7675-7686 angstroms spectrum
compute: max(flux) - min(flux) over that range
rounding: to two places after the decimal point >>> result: 0.68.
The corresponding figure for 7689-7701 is 0.26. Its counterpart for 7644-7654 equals 0.91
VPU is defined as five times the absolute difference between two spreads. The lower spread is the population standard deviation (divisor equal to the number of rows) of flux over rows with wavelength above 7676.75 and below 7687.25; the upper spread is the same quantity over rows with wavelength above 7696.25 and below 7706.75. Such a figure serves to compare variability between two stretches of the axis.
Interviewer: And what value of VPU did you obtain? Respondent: 0.4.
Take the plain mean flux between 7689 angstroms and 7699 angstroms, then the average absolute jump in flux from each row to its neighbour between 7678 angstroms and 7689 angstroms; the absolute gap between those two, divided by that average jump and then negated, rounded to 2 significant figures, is -16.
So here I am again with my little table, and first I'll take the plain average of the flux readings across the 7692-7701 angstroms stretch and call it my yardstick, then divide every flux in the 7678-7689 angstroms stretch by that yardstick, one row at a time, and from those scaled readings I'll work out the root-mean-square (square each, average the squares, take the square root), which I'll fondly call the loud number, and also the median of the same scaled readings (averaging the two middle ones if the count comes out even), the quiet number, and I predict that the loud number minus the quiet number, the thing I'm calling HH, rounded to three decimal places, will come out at 0.011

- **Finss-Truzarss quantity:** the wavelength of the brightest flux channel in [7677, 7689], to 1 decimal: 7677.5 angstroms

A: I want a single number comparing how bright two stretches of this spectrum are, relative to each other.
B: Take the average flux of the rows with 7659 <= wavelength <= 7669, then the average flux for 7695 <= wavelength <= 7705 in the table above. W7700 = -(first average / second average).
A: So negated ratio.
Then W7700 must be -1.01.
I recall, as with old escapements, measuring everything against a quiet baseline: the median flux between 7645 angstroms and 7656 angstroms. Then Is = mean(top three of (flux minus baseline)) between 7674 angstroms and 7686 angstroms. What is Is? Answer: 0.30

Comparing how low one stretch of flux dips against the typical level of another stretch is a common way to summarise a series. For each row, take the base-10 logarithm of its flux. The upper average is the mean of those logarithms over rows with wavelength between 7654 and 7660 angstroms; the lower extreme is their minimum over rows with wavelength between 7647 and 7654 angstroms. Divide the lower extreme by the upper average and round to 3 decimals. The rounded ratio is 0.938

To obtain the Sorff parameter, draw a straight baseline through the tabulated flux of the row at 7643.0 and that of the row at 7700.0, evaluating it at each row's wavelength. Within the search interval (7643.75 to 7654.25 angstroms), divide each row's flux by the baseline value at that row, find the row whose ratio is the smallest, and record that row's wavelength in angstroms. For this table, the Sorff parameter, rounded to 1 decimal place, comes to 7646.0 angstroms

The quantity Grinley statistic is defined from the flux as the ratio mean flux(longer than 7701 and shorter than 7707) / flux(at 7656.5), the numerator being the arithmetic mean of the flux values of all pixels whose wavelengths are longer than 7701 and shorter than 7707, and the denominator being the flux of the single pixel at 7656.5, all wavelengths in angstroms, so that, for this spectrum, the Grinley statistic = 0.88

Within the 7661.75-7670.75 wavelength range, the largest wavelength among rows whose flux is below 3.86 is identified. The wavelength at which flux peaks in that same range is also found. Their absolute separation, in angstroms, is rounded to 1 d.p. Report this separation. 1.5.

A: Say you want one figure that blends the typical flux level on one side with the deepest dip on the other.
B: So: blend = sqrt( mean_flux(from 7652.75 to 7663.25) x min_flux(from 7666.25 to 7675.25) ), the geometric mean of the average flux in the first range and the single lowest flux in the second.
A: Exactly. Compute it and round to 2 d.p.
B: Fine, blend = 3.66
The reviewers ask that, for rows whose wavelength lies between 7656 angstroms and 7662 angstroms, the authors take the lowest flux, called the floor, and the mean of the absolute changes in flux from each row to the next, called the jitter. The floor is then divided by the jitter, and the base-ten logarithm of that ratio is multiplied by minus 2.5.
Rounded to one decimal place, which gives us -3.5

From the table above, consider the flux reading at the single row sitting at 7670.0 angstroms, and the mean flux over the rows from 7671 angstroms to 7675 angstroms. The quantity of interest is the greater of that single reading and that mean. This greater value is 3.82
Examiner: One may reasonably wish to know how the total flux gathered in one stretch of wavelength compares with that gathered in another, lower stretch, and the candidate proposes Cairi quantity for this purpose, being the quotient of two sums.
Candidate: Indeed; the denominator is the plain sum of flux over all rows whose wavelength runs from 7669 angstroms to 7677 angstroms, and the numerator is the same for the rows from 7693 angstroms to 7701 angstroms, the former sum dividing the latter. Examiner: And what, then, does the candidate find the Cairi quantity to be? 0.99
